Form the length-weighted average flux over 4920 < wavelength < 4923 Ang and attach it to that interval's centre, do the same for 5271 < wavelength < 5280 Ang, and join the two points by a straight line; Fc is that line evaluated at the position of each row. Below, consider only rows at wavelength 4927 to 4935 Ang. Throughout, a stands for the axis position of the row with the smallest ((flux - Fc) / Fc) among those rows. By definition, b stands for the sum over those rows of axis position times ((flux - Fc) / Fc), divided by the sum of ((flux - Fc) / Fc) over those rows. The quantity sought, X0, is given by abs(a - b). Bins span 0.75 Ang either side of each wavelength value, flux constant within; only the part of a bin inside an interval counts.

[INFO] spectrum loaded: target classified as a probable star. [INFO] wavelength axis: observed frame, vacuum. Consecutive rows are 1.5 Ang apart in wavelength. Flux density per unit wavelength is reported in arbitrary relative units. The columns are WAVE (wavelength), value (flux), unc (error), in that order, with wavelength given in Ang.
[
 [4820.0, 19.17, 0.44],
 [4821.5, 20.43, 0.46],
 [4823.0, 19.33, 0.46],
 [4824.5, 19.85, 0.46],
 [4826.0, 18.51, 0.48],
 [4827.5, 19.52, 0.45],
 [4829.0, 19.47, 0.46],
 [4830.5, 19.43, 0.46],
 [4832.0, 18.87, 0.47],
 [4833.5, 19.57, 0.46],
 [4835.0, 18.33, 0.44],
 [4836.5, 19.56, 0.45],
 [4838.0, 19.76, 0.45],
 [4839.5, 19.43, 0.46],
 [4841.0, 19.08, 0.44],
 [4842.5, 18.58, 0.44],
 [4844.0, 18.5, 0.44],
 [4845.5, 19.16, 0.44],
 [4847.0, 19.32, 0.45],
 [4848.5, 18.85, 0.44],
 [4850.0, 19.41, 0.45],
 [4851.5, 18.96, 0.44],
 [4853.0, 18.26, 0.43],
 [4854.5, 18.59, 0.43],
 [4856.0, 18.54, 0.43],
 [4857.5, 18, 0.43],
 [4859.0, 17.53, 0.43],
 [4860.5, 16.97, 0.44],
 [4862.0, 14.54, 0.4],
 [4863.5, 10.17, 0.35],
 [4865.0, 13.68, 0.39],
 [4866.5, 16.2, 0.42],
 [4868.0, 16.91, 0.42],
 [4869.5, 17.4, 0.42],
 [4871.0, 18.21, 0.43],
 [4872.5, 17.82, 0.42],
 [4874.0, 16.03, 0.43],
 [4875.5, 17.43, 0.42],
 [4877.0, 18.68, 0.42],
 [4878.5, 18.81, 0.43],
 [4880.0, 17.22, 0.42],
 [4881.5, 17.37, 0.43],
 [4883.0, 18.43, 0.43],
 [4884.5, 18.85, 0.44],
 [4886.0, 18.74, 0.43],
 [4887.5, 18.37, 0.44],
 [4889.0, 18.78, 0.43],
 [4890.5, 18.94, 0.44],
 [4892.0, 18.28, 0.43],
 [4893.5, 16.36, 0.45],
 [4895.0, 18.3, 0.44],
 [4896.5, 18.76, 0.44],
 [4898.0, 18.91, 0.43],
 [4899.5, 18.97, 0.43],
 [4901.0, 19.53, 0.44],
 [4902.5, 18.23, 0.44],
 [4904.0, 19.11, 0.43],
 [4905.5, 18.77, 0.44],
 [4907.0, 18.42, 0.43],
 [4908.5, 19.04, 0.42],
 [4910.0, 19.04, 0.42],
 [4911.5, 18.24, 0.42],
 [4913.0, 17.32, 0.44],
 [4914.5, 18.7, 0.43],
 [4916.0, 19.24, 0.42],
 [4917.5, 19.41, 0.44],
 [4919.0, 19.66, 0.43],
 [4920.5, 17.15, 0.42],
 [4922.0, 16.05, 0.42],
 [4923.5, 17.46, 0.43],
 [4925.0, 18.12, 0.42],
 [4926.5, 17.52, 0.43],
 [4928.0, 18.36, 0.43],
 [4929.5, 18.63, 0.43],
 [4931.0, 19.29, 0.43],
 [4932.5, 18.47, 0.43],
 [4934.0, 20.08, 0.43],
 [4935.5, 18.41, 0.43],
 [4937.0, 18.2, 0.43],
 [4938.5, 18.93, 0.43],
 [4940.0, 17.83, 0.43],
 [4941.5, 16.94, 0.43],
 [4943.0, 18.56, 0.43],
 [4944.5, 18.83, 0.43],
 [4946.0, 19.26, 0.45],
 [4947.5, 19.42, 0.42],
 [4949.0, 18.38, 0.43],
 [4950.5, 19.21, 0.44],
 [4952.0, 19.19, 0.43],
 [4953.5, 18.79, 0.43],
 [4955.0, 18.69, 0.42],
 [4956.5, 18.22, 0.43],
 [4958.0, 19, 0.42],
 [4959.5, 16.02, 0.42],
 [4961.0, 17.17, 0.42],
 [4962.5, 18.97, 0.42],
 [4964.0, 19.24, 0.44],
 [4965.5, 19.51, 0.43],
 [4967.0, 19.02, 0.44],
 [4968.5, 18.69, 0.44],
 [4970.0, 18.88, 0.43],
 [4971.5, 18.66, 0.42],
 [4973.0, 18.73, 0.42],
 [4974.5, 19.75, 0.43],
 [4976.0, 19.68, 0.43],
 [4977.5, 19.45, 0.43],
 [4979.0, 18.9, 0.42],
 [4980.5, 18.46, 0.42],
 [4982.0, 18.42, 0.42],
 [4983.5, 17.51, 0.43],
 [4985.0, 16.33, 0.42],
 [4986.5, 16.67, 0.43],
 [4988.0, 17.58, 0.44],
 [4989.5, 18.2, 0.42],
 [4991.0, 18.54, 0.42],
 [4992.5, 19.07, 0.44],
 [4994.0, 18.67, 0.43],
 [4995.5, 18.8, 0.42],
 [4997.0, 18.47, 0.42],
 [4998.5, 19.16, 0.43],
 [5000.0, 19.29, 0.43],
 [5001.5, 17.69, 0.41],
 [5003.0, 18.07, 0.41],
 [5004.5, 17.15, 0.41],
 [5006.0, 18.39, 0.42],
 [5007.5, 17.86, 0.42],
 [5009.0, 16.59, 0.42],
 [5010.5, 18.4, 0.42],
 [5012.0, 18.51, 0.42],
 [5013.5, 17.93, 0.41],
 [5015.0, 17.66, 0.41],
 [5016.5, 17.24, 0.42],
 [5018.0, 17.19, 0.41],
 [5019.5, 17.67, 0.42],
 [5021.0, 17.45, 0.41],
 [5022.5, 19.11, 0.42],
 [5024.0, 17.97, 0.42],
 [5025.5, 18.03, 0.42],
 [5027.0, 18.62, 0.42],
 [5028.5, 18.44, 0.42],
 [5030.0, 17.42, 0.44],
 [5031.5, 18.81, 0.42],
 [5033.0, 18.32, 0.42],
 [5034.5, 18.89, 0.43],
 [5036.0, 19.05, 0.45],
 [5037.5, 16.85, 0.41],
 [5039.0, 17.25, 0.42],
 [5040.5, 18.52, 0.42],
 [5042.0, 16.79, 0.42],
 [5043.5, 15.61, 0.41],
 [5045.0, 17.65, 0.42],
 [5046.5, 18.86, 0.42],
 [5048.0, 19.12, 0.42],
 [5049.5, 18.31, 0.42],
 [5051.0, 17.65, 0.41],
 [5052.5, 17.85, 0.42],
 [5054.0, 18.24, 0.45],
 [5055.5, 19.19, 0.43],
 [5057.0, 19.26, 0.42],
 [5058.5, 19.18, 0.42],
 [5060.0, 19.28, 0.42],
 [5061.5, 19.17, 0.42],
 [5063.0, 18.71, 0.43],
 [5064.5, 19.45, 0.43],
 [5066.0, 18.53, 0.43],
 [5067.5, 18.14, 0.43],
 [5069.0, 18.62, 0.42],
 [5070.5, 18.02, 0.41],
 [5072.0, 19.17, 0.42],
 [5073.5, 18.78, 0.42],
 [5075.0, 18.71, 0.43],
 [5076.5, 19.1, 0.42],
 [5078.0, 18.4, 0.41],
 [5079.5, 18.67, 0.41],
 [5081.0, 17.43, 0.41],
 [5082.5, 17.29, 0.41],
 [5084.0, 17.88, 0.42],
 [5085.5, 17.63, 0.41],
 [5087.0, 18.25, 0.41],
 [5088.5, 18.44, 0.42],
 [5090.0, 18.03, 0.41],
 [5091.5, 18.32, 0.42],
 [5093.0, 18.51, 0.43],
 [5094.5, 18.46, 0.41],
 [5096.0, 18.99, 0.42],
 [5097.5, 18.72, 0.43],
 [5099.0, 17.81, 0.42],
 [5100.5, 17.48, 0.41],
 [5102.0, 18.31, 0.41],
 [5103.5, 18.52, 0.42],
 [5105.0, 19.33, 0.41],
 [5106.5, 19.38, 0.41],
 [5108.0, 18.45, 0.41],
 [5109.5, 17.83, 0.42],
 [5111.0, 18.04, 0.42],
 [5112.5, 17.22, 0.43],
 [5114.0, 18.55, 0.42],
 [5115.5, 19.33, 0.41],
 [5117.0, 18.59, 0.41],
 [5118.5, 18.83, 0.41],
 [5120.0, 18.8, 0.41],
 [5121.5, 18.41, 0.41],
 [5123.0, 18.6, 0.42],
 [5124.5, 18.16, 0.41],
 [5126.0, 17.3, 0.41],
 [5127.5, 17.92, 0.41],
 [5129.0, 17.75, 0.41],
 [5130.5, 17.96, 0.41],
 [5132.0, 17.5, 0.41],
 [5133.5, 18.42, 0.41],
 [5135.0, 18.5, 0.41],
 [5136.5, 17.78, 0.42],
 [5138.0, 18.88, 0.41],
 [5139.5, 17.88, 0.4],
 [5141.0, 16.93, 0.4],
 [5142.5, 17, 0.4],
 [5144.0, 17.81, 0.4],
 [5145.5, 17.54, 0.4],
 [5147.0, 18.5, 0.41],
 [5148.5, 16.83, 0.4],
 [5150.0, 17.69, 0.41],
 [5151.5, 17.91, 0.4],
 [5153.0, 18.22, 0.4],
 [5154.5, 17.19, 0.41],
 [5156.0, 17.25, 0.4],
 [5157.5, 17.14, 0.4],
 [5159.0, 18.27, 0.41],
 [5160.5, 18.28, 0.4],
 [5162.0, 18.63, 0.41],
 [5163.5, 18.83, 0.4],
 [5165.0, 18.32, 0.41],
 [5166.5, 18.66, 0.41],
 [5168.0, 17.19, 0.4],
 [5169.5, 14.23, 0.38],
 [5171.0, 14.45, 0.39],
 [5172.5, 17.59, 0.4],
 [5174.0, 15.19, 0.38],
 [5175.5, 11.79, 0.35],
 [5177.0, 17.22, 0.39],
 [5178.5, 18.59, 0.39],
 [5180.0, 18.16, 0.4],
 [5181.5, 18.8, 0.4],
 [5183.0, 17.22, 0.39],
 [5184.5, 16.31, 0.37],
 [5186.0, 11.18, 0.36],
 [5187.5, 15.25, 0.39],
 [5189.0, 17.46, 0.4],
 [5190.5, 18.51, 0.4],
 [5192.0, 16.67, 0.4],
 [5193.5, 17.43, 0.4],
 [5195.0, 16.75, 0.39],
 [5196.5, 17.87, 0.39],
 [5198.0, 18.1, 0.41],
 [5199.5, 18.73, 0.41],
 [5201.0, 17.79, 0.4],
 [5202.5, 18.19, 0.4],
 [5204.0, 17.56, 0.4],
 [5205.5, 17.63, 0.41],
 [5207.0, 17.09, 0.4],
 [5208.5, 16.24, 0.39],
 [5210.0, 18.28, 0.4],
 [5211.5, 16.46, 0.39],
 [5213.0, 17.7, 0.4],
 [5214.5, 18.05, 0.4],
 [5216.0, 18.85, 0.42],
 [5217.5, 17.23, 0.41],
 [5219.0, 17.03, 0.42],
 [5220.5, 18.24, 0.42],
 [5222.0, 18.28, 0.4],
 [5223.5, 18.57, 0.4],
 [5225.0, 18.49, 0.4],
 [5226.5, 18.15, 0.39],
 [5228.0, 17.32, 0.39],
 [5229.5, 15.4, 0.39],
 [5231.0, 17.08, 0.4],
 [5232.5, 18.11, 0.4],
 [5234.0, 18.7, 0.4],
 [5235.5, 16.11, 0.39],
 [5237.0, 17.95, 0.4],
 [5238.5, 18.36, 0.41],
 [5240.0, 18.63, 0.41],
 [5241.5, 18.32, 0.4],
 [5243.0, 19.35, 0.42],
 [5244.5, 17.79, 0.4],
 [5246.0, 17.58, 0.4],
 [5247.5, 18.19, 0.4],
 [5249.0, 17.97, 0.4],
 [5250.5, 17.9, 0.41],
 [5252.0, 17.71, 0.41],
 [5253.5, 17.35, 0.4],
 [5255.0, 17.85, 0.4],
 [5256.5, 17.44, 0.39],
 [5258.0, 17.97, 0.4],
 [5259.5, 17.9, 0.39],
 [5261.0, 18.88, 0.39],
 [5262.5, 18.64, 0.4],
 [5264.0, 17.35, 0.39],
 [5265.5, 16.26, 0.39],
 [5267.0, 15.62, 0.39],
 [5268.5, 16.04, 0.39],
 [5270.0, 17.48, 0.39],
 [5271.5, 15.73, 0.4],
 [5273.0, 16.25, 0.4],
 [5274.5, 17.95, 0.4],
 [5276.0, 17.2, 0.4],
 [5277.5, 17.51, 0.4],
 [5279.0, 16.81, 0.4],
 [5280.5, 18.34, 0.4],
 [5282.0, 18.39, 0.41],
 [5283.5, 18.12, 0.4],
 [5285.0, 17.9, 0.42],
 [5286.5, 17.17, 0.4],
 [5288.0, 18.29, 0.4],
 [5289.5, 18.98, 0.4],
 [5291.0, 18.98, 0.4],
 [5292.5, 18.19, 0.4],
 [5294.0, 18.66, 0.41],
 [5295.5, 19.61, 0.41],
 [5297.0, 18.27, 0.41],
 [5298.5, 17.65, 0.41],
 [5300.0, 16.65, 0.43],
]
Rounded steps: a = 4928.0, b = 4931.4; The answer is 3.4 Ang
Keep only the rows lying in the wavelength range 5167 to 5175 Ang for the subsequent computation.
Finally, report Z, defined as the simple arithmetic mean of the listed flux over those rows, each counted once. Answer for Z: 15.7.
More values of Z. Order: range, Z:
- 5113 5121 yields 18.8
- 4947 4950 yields 18.9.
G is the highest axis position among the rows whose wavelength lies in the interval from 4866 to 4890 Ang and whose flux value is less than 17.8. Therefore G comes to 4881.5 Ang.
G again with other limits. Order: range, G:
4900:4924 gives 4923.5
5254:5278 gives 5277.5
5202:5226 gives 5219.0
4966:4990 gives 4988.0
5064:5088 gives 5085.5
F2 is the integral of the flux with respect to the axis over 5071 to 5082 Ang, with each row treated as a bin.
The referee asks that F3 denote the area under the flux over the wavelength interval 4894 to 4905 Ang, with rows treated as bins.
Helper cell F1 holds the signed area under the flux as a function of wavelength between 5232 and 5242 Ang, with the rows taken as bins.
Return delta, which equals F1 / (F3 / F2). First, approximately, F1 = 180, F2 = 204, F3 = 206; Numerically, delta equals 178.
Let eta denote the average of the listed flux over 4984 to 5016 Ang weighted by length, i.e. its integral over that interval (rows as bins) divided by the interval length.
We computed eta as 18.0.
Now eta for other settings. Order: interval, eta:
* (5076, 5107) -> 18.3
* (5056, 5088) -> 18.6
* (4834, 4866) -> 17.9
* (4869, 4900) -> 18.1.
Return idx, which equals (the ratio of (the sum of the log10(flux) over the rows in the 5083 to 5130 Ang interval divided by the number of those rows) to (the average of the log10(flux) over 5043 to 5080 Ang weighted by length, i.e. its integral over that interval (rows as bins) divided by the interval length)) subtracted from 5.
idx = 4.004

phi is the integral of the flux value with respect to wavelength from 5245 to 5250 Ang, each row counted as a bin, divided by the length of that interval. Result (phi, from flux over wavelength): 17.9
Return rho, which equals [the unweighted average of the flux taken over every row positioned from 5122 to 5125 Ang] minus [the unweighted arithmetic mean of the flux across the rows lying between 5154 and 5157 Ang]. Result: 1.2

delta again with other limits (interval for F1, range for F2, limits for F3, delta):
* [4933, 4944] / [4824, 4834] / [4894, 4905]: 189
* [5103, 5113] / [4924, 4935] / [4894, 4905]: 183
